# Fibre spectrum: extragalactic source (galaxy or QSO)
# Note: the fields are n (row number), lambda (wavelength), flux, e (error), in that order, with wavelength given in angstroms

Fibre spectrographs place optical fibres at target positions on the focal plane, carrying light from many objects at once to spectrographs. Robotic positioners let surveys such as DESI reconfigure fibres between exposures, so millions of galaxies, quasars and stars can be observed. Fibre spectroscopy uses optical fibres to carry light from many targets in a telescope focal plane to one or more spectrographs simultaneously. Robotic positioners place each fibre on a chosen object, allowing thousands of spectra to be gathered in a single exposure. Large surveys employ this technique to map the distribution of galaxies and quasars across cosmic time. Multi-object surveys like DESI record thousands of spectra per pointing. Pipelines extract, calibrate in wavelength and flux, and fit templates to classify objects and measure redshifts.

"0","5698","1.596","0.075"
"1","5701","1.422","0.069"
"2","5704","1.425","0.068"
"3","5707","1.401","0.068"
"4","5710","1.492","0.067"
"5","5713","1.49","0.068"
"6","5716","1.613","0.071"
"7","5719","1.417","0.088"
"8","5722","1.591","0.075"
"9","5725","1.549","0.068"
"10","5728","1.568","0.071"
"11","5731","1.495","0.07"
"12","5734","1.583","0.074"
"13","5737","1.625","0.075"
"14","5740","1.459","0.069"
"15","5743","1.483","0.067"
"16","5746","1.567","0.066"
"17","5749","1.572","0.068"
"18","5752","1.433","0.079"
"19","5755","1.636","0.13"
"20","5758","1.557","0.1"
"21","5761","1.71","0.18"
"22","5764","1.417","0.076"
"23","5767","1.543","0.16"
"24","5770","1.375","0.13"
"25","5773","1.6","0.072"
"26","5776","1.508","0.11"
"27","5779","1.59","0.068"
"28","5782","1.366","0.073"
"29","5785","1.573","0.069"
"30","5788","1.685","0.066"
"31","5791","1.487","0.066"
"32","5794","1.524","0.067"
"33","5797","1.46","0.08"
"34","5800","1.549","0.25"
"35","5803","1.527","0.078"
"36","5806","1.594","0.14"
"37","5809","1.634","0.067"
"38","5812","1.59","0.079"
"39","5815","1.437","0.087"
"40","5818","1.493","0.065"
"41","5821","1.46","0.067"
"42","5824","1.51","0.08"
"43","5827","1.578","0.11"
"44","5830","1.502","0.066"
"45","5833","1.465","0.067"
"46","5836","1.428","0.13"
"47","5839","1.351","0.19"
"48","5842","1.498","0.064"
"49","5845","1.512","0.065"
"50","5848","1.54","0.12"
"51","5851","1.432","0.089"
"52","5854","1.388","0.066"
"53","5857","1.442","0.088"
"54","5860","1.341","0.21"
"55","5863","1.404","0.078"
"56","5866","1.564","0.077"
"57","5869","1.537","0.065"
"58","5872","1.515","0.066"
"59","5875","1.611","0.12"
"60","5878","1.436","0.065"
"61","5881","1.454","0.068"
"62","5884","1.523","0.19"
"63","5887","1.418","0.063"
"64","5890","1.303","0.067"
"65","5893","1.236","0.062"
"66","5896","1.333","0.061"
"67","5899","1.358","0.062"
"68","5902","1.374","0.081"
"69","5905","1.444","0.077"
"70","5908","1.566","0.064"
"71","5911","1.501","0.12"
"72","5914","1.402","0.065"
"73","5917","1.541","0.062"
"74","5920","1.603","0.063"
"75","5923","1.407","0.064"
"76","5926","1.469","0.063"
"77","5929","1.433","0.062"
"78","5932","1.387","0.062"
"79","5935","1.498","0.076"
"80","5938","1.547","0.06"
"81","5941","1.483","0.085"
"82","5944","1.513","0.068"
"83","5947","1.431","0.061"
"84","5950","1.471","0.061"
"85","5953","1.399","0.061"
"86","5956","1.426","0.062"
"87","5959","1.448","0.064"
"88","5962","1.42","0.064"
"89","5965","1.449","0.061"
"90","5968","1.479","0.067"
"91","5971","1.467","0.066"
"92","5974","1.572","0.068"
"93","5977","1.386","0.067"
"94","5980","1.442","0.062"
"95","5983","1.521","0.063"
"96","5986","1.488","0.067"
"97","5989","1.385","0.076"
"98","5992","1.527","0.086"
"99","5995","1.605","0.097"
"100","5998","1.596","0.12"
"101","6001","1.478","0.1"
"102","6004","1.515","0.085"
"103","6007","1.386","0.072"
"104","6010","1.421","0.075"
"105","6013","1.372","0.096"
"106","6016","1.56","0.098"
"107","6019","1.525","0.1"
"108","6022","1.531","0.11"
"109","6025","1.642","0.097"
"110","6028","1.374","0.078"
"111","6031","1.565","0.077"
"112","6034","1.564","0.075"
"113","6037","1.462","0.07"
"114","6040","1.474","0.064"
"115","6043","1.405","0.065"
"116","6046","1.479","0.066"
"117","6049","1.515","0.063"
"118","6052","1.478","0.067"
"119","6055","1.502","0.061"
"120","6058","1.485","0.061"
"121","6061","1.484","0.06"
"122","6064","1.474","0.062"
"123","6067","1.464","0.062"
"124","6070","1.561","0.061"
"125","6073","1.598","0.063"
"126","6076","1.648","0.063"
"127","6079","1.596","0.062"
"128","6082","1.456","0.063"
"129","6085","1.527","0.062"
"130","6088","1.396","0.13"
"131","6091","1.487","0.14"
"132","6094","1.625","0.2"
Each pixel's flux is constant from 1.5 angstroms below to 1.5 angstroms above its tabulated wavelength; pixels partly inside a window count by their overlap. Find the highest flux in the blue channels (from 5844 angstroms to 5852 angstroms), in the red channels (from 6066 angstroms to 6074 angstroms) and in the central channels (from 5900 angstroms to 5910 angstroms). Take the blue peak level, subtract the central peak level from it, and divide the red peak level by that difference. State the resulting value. -61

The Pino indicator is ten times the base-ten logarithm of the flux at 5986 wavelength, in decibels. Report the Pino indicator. 1.7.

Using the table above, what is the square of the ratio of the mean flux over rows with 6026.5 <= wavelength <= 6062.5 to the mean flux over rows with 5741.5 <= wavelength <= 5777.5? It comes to 0.93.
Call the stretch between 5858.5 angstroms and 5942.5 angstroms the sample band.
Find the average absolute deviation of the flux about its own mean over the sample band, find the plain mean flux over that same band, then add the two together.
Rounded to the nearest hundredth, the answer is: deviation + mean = 1.53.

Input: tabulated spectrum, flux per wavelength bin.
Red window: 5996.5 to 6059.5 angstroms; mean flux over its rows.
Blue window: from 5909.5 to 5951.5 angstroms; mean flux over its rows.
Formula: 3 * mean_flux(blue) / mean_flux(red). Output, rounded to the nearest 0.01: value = 2.97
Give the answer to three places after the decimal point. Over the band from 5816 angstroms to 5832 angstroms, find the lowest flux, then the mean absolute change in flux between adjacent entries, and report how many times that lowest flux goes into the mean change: 0.039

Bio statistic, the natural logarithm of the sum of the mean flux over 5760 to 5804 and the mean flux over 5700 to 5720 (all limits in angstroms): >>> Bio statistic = 1.10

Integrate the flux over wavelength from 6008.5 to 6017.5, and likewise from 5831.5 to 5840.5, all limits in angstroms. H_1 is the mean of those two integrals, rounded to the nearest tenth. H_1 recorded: 12.9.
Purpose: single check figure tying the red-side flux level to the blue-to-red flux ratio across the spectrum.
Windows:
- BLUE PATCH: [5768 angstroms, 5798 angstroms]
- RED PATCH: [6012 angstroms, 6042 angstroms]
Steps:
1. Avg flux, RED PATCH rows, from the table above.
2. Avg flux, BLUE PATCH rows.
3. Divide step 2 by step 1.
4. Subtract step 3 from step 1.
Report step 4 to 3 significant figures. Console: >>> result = 0.500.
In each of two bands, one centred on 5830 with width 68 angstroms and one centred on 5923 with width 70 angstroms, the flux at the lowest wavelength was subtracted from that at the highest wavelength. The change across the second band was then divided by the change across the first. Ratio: -2.2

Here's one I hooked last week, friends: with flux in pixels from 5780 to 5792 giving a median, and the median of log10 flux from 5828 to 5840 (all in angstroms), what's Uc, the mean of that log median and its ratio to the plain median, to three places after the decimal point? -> 0.133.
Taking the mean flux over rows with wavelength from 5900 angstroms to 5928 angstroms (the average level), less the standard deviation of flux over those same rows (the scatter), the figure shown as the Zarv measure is 1.40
